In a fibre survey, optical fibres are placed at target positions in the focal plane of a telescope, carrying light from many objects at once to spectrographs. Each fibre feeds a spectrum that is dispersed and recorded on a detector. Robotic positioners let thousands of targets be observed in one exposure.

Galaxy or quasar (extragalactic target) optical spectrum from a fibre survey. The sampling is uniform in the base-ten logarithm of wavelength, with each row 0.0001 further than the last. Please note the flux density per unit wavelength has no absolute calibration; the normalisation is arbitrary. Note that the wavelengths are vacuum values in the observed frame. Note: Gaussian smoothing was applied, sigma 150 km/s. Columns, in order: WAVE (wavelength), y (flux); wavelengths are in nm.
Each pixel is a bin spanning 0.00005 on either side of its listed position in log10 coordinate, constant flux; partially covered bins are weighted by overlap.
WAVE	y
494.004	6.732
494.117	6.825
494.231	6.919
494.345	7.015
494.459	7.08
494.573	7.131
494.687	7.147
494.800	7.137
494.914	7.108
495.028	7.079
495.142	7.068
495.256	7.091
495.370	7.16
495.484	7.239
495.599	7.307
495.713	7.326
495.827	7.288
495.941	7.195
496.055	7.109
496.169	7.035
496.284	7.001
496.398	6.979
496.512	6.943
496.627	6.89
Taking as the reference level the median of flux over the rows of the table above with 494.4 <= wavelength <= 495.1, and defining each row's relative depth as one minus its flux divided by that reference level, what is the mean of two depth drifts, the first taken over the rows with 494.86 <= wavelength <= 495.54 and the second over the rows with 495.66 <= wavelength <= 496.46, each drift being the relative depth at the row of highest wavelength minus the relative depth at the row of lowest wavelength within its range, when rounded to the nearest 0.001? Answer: 0.015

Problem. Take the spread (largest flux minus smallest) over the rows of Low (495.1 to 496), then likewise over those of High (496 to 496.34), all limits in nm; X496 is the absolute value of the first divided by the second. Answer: 2.4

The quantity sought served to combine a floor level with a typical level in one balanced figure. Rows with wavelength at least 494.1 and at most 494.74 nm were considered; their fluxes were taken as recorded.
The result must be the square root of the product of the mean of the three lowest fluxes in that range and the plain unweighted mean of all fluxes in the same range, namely 6.97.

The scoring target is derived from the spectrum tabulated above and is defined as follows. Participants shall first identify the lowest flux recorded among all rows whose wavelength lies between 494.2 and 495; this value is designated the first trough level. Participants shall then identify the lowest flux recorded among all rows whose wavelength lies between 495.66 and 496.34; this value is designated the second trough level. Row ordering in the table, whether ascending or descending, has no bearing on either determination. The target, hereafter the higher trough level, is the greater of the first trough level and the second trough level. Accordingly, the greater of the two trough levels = 7.00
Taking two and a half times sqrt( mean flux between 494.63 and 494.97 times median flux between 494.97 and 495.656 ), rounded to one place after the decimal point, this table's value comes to 17.8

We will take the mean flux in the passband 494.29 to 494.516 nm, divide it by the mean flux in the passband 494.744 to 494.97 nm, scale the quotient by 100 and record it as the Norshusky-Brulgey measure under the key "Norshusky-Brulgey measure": 98.9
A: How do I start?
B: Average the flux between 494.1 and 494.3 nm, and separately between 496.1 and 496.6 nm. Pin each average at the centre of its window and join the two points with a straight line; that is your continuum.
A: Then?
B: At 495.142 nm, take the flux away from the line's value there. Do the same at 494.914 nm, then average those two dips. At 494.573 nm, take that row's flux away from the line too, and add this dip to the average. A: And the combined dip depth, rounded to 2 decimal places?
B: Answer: -0.41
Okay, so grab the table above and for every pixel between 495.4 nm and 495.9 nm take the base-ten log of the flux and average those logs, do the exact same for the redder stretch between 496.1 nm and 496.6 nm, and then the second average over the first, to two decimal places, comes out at 0.98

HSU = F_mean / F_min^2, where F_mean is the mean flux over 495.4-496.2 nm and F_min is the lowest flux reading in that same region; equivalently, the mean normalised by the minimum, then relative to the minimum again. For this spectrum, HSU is 0.146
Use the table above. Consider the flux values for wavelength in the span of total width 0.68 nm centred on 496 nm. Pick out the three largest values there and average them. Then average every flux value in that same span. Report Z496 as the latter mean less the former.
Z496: -0.111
